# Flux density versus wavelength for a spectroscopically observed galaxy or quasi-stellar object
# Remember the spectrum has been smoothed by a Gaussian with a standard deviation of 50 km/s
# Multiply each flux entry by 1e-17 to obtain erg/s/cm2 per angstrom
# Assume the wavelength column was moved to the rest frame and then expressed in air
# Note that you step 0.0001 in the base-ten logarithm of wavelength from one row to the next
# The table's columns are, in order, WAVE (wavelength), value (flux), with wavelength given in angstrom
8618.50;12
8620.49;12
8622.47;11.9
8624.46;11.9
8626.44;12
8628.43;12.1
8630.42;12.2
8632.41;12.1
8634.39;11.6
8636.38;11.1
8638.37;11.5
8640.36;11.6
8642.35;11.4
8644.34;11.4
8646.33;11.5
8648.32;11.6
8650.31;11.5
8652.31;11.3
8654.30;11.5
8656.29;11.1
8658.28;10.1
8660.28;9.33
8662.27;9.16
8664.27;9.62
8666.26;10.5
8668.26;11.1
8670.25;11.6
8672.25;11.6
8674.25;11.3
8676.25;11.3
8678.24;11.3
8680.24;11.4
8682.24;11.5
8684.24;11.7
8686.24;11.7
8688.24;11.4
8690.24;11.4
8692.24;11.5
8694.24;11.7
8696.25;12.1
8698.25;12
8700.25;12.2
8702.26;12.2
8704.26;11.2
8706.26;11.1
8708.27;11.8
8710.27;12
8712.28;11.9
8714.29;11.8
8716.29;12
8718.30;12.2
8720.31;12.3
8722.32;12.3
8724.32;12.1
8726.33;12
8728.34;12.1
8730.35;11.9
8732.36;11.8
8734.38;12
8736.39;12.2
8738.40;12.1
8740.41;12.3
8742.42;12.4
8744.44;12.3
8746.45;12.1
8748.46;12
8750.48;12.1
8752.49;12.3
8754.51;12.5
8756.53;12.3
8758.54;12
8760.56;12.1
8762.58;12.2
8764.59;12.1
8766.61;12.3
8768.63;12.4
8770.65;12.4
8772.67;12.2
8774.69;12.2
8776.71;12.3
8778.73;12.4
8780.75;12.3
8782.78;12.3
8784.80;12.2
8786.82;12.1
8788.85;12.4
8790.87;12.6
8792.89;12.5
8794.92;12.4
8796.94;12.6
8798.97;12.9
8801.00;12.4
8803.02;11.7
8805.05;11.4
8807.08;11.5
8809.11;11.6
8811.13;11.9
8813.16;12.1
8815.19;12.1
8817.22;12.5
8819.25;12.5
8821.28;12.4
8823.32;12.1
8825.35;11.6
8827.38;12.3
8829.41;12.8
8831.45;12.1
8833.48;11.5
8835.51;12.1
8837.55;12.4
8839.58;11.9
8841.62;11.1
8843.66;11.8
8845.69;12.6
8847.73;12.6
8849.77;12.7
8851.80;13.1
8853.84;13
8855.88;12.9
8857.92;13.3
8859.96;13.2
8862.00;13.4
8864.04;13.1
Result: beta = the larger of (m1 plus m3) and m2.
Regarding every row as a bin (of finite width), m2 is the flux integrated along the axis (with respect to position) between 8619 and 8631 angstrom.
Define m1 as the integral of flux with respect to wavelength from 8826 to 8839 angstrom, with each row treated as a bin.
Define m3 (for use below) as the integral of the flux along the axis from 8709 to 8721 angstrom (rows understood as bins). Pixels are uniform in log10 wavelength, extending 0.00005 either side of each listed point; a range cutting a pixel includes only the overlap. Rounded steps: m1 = 158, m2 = 144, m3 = 144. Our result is 303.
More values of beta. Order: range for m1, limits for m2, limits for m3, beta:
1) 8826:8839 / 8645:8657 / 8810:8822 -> 305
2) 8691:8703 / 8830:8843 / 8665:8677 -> 277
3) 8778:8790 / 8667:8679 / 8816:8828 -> 294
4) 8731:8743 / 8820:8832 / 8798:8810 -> 288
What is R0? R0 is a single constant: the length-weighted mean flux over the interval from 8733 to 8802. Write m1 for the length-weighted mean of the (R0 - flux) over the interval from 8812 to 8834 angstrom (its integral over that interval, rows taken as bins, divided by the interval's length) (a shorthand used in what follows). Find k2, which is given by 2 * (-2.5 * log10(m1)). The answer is 5.2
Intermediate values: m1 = 0.09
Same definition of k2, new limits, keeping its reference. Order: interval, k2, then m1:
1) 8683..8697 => 0.9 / 0.65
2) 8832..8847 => 2.3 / 0.35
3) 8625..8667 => -0.3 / 1.12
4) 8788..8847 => 4.0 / 0.16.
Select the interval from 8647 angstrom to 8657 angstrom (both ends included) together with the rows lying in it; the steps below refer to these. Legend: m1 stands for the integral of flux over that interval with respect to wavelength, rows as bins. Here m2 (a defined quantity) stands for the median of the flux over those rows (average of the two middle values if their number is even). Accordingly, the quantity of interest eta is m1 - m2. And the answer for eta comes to 103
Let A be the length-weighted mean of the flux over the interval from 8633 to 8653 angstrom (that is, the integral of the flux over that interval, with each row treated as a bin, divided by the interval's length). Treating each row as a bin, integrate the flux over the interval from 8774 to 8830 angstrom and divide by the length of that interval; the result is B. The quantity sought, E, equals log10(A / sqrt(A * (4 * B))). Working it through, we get -0.315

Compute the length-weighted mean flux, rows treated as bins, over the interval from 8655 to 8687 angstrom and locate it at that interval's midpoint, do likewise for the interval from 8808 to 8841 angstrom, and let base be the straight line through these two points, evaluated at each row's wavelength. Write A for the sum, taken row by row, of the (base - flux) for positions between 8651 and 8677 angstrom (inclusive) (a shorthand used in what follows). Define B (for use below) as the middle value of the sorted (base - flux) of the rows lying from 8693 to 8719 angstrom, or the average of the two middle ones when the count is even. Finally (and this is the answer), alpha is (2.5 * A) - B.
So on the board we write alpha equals 4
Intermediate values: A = 1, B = -0.75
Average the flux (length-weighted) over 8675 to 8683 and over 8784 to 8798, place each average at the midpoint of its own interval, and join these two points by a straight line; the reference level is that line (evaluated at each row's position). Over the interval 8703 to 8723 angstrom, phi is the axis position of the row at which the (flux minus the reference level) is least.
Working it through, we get 8706.26 angstrom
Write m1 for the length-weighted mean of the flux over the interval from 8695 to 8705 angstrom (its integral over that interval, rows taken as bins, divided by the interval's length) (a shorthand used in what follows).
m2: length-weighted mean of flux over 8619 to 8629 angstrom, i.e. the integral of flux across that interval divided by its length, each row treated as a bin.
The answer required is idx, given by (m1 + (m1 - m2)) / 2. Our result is 6.0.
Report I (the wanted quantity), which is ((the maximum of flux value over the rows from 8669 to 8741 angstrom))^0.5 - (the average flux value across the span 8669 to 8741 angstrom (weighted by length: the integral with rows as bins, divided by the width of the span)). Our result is -8.3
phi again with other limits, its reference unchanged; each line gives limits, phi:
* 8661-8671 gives 8662.27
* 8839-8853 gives 8841.62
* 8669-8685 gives 8678.24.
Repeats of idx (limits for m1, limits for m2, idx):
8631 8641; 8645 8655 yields 5.9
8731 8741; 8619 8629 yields 6.1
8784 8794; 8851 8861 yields 5.8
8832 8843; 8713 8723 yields 5.8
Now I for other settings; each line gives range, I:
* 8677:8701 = -8.2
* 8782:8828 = -8.6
